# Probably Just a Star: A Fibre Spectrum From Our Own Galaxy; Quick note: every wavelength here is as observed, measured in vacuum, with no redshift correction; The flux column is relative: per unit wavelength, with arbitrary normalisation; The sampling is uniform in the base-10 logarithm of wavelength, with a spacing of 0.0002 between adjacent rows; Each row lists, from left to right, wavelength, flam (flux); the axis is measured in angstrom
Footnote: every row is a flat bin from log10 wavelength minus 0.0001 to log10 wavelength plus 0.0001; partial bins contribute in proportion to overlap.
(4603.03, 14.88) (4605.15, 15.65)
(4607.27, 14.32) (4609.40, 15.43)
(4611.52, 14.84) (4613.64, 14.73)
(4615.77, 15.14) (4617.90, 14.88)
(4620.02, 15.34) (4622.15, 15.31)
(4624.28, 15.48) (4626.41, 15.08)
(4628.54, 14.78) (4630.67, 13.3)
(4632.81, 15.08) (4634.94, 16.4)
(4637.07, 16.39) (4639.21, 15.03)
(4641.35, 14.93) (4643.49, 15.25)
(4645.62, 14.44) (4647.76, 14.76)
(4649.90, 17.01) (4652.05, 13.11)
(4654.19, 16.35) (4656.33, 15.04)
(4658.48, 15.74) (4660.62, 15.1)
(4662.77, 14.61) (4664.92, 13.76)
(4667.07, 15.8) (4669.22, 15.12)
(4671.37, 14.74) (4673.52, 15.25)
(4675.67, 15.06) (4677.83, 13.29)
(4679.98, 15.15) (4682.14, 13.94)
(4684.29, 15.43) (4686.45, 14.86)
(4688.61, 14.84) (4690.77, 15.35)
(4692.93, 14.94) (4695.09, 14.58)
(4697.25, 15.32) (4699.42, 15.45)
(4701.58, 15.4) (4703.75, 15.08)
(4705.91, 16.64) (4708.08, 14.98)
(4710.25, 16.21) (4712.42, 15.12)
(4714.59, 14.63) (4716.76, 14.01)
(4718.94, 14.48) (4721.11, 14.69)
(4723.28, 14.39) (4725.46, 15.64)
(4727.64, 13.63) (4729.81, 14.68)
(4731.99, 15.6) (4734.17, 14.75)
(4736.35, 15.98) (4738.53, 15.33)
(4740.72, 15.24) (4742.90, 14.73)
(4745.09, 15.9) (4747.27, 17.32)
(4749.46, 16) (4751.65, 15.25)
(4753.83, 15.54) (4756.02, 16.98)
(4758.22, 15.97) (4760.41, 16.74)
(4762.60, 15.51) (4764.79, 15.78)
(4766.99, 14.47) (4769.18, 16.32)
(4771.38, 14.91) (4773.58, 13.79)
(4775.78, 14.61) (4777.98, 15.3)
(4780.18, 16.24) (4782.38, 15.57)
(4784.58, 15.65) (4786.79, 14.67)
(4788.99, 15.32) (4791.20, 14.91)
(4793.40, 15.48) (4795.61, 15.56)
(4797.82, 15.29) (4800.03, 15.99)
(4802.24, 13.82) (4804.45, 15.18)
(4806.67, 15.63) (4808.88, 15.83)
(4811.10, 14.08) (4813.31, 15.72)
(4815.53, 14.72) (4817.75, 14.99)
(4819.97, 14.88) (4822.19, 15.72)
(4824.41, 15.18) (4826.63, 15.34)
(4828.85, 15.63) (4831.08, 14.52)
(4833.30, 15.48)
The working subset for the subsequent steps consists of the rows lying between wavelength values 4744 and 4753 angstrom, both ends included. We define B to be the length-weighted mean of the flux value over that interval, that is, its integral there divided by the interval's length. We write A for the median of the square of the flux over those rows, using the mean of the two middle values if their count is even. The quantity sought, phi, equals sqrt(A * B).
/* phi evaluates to 64.0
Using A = 254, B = 16.1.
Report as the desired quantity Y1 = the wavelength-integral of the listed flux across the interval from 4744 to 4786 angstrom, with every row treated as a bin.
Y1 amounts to 658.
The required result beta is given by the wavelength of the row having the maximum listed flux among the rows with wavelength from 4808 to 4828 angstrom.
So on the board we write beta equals 4808.88 angstrom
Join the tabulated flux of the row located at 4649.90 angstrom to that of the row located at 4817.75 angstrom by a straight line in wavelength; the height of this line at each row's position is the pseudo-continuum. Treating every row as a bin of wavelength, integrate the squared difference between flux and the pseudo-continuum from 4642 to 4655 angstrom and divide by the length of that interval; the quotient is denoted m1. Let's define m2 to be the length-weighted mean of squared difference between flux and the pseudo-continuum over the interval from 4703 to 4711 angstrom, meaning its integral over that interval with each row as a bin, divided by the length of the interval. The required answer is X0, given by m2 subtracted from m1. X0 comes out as 4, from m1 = 5.2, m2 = 0.9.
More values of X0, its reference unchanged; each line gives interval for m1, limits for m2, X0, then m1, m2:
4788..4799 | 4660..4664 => -4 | 0.1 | 4.4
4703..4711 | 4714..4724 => -2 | 0.9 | 3.1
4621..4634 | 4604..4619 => 0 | 6.4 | 6.3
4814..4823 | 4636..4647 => -4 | 0.2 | 4.0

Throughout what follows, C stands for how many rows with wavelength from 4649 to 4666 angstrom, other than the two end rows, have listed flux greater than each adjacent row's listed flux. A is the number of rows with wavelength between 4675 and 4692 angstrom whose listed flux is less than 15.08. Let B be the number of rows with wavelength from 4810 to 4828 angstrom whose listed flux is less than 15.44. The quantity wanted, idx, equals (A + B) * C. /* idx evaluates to 22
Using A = 5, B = 6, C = 2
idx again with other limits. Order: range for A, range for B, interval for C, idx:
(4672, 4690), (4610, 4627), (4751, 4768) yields 36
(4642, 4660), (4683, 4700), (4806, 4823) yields 33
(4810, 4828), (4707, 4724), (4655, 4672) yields 22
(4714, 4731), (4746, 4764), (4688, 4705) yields 16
